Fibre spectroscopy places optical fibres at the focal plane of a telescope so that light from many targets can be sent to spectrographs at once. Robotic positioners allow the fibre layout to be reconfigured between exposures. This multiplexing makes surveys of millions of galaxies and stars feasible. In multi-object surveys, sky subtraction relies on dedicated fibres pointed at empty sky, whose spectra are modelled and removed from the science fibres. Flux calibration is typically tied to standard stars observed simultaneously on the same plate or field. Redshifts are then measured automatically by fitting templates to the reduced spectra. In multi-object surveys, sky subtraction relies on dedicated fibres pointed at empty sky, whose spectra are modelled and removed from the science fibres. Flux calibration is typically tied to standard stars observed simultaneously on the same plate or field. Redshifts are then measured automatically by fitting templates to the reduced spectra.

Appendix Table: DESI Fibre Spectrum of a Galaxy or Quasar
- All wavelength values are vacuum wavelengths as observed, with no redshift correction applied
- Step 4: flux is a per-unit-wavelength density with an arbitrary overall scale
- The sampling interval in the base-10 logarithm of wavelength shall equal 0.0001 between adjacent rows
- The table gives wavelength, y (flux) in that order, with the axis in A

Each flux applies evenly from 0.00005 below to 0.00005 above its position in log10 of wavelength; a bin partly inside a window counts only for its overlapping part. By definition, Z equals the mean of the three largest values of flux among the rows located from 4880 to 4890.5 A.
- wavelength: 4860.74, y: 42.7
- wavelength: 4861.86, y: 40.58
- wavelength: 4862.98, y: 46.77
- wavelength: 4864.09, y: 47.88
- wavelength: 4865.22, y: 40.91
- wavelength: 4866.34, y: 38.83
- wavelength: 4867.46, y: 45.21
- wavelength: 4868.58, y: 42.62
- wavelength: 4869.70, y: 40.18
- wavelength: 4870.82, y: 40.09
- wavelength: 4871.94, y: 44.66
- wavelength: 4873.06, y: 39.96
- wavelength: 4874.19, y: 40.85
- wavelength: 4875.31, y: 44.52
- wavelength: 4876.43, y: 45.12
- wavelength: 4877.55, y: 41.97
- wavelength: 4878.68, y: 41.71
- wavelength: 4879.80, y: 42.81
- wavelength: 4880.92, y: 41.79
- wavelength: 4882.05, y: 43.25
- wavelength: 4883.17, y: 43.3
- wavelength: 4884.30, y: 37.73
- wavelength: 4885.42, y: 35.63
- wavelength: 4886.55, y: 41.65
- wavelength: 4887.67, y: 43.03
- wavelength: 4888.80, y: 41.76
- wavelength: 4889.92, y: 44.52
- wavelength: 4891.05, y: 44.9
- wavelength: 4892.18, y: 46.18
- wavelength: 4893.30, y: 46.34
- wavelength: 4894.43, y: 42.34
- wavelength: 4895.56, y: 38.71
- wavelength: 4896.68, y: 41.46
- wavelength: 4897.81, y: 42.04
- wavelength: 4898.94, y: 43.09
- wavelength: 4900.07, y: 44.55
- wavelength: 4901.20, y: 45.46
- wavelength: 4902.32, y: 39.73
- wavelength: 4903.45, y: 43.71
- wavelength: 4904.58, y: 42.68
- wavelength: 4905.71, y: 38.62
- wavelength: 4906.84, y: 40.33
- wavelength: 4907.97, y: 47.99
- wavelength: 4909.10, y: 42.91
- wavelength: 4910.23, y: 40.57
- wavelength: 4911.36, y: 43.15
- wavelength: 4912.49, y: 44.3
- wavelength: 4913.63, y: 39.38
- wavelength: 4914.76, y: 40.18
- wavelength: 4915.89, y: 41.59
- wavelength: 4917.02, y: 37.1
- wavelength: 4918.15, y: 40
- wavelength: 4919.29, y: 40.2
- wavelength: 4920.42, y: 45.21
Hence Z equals 43.7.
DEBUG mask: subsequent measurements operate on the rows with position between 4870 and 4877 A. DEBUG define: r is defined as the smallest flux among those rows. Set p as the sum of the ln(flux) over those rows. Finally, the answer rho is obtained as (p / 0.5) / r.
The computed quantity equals 1.1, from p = 22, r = 39.96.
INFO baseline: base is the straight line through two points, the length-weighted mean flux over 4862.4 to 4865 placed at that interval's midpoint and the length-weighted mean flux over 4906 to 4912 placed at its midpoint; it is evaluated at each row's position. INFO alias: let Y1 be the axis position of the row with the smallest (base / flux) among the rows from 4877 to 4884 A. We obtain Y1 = 4883.17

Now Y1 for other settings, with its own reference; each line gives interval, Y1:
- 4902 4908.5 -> 4907.97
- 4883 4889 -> 4887.67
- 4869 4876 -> 4875.31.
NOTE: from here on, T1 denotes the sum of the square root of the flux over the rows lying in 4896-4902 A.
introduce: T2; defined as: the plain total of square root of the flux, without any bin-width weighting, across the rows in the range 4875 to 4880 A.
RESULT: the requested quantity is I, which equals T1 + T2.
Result 65.8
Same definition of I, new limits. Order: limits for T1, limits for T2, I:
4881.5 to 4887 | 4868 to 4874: 63.9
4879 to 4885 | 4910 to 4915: 64.5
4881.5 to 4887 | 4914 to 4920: 63.3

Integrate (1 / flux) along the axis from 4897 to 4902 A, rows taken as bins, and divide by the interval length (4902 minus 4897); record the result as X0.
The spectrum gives 0.0230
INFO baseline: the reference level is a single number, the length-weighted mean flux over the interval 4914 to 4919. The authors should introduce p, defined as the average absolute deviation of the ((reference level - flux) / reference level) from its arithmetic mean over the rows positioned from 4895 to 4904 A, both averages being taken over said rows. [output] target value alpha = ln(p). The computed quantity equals -3.06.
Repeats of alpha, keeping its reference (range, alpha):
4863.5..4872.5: -2.75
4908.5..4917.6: -3.07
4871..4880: -3.23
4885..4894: -2.77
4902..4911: -2.87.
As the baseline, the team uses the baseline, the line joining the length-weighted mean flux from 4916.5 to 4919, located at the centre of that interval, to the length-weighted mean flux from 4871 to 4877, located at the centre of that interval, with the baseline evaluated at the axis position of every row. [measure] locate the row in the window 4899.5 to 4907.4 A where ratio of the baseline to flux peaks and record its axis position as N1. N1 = 4905.71 A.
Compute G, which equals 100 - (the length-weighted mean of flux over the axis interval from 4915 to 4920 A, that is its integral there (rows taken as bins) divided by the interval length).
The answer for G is 60.1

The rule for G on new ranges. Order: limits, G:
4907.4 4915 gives 57.3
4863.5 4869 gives 56.9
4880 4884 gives 57.6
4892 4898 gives 57.3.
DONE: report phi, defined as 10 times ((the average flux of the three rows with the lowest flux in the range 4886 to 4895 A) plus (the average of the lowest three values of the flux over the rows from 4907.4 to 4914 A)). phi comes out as 829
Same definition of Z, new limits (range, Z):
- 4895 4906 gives 44.6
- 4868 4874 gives 42.5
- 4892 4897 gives 45.0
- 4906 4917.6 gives 45.1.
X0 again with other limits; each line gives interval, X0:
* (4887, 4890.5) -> 0.0233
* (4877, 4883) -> 0.0236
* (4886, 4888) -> 0.0237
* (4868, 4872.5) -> 0.0239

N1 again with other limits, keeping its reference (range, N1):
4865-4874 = 4866.34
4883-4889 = 4885.42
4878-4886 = 4885.42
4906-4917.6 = 4917.02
